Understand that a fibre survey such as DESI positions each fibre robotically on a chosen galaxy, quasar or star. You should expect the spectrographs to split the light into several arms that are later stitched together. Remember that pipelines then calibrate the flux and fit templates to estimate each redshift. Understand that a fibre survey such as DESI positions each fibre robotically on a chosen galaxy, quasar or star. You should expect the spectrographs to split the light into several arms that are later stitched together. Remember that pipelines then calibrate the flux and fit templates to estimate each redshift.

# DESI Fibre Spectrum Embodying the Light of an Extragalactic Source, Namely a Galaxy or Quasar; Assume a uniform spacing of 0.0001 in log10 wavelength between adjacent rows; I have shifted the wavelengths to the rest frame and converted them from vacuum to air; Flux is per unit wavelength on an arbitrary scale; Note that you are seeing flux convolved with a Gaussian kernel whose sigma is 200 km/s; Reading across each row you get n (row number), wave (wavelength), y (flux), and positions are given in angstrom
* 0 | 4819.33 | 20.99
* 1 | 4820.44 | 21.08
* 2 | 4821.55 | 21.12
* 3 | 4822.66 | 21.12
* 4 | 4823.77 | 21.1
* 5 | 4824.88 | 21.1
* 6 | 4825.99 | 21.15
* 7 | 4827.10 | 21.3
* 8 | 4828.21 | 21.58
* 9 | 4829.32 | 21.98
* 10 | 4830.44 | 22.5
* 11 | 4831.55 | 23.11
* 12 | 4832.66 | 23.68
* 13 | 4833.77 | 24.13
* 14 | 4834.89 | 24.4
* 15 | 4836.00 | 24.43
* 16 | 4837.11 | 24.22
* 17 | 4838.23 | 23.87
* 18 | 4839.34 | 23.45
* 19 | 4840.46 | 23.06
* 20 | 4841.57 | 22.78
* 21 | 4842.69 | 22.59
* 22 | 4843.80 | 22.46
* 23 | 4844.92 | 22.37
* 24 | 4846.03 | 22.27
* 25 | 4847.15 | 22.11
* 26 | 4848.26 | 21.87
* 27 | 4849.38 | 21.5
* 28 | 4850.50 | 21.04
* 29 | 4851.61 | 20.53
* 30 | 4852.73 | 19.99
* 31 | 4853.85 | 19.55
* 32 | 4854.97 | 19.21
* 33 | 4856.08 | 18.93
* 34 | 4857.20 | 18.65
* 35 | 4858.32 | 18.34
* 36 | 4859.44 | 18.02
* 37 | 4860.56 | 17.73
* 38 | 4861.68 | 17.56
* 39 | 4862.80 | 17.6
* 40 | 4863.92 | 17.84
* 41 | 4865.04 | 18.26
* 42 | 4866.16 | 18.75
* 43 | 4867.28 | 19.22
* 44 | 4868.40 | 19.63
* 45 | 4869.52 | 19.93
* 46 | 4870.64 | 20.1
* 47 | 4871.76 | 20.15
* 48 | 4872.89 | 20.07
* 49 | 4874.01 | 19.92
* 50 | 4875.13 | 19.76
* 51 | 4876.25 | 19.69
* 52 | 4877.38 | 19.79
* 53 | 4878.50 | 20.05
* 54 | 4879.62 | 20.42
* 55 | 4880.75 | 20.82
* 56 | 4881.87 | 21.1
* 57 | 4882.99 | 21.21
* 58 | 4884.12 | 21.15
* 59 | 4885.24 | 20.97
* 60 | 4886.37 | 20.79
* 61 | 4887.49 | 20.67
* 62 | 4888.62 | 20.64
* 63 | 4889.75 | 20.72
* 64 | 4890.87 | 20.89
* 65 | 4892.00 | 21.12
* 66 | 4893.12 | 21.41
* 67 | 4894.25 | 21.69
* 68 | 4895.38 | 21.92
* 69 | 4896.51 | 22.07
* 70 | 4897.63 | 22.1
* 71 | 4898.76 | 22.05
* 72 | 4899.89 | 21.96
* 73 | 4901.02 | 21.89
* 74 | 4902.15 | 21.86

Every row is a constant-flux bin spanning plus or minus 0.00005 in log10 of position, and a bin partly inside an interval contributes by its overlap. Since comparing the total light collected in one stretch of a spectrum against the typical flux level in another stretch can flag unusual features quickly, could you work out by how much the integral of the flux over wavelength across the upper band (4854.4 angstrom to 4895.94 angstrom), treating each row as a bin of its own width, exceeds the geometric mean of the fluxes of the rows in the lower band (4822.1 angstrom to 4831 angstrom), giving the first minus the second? 803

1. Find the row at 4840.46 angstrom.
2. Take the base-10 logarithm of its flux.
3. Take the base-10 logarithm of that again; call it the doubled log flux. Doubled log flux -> 0.134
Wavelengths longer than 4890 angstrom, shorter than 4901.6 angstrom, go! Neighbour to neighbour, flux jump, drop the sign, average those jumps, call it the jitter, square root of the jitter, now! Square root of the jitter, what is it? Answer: 0.397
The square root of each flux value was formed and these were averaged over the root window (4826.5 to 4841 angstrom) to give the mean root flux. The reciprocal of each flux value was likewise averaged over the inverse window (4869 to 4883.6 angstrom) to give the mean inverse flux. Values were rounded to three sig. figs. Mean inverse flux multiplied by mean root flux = 0.238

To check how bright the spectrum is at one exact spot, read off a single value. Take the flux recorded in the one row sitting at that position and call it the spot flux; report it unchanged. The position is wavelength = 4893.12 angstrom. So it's 21.41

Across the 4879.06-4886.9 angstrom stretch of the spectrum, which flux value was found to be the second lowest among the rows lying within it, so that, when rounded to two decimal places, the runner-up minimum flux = 20.79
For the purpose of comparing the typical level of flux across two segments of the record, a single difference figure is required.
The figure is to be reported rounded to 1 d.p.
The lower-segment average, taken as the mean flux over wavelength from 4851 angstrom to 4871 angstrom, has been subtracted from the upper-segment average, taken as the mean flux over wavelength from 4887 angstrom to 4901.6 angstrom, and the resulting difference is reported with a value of 2.6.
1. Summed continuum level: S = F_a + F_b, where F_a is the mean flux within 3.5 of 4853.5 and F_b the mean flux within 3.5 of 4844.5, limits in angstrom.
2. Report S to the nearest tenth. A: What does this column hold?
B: 42.3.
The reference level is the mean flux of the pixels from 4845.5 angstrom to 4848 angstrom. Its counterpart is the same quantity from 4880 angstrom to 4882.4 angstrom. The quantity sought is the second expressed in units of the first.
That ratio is 0.94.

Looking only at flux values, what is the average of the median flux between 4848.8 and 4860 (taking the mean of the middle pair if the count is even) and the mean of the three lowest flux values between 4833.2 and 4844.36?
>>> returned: 21.0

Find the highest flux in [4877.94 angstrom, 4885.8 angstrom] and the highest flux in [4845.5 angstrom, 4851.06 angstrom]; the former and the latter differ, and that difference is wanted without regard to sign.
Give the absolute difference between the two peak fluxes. 1.1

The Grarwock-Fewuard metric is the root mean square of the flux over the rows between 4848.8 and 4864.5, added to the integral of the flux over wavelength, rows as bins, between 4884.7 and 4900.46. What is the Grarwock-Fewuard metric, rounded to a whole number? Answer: 356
